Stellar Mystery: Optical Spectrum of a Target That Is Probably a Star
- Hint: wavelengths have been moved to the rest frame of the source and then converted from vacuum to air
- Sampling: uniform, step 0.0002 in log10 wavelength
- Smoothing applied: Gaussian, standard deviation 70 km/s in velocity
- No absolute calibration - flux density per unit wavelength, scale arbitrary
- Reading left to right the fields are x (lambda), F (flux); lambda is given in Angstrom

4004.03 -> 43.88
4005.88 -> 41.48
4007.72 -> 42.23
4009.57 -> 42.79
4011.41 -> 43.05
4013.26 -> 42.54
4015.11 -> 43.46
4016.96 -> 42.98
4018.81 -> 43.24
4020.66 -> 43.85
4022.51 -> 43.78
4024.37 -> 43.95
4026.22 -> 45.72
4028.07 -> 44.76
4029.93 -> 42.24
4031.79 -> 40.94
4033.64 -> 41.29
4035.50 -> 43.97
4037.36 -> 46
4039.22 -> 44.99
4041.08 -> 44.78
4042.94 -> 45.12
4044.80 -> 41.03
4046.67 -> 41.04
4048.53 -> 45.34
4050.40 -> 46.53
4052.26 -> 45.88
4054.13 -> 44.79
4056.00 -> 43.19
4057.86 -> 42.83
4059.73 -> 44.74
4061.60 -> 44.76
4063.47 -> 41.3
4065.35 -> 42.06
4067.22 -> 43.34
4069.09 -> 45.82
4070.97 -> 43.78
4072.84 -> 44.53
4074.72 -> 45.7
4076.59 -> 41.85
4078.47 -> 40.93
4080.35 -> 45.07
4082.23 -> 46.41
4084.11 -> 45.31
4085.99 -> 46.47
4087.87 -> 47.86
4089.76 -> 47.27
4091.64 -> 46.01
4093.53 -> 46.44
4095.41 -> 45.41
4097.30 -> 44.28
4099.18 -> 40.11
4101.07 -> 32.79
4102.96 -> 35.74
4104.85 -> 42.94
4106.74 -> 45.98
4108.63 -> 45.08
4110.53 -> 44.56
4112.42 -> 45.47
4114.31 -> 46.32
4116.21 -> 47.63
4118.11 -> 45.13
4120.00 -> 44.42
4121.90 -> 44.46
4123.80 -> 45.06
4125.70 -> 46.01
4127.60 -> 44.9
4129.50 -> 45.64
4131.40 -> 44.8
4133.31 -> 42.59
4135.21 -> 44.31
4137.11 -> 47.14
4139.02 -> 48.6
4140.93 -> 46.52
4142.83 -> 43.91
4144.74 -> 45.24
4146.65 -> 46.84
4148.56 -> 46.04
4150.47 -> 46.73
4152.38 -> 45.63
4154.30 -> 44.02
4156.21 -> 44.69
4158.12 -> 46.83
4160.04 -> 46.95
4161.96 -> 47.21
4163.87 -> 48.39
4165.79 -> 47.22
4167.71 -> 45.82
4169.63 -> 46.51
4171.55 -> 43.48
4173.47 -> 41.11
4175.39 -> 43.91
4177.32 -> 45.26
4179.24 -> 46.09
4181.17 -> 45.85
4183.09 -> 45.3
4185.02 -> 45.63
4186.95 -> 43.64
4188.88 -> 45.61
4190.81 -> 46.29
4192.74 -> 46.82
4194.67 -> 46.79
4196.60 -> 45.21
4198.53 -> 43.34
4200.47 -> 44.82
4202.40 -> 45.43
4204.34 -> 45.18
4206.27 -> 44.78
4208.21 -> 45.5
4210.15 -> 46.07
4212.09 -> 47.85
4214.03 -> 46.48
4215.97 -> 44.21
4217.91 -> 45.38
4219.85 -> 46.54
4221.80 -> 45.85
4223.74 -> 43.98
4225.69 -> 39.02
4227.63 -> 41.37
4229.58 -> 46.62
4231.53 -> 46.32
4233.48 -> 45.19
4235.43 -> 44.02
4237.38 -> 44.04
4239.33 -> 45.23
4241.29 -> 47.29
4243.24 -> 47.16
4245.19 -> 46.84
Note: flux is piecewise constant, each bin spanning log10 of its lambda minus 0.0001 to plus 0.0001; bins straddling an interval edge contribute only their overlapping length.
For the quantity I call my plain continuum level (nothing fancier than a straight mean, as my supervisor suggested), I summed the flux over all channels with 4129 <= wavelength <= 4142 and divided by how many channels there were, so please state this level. 45.7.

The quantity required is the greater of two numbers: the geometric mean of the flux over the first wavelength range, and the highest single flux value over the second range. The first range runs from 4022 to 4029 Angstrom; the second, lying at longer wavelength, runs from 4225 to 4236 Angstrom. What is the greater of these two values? 46.6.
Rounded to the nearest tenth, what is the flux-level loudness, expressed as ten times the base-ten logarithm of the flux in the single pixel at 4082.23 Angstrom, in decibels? 16.7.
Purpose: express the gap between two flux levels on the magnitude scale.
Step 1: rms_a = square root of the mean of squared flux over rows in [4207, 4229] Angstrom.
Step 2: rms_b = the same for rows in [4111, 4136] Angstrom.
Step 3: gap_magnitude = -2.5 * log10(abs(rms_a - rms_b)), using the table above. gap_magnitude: 1.2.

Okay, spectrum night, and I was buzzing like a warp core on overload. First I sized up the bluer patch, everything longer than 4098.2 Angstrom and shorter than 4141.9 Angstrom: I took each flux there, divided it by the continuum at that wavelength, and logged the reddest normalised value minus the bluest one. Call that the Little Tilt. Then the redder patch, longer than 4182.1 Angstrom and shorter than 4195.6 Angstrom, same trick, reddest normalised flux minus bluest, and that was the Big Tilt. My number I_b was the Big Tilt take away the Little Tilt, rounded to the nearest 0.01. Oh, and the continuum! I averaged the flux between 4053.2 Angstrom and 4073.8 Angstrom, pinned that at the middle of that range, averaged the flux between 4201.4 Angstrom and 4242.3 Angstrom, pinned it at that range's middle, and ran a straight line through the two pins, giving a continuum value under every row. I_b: -0.11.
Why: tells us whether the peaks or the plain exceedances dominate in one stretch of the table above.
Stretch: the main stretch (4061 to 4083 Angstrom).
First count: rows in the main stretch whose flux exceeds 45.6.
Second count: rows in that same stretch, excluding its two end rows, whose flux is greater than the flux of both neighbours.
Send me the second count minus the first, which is -1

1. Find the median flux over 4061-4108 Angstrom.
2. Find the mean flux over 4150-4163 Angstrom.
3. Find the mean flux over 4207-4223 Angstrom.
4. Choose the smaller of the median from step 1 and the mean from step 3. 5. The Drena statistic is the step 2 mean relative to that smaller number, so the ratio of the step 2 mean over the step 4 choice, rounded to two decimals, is 1.03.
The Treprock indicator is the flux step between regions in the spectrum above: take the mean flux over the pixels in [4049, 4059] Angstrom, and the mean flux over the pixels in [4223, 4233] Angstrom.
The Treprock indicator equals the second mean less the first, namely -1.2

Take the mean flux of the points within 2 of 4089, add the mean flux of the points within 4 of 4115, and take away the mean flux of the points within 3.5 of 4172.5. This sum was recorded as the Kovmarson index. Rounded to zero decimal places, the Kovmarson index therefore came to 50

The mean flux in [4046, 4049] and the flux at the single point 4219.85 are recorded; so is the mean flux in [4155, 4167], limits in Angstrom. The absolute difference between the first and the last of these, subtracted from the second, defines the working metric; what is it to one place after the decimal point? 42.8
